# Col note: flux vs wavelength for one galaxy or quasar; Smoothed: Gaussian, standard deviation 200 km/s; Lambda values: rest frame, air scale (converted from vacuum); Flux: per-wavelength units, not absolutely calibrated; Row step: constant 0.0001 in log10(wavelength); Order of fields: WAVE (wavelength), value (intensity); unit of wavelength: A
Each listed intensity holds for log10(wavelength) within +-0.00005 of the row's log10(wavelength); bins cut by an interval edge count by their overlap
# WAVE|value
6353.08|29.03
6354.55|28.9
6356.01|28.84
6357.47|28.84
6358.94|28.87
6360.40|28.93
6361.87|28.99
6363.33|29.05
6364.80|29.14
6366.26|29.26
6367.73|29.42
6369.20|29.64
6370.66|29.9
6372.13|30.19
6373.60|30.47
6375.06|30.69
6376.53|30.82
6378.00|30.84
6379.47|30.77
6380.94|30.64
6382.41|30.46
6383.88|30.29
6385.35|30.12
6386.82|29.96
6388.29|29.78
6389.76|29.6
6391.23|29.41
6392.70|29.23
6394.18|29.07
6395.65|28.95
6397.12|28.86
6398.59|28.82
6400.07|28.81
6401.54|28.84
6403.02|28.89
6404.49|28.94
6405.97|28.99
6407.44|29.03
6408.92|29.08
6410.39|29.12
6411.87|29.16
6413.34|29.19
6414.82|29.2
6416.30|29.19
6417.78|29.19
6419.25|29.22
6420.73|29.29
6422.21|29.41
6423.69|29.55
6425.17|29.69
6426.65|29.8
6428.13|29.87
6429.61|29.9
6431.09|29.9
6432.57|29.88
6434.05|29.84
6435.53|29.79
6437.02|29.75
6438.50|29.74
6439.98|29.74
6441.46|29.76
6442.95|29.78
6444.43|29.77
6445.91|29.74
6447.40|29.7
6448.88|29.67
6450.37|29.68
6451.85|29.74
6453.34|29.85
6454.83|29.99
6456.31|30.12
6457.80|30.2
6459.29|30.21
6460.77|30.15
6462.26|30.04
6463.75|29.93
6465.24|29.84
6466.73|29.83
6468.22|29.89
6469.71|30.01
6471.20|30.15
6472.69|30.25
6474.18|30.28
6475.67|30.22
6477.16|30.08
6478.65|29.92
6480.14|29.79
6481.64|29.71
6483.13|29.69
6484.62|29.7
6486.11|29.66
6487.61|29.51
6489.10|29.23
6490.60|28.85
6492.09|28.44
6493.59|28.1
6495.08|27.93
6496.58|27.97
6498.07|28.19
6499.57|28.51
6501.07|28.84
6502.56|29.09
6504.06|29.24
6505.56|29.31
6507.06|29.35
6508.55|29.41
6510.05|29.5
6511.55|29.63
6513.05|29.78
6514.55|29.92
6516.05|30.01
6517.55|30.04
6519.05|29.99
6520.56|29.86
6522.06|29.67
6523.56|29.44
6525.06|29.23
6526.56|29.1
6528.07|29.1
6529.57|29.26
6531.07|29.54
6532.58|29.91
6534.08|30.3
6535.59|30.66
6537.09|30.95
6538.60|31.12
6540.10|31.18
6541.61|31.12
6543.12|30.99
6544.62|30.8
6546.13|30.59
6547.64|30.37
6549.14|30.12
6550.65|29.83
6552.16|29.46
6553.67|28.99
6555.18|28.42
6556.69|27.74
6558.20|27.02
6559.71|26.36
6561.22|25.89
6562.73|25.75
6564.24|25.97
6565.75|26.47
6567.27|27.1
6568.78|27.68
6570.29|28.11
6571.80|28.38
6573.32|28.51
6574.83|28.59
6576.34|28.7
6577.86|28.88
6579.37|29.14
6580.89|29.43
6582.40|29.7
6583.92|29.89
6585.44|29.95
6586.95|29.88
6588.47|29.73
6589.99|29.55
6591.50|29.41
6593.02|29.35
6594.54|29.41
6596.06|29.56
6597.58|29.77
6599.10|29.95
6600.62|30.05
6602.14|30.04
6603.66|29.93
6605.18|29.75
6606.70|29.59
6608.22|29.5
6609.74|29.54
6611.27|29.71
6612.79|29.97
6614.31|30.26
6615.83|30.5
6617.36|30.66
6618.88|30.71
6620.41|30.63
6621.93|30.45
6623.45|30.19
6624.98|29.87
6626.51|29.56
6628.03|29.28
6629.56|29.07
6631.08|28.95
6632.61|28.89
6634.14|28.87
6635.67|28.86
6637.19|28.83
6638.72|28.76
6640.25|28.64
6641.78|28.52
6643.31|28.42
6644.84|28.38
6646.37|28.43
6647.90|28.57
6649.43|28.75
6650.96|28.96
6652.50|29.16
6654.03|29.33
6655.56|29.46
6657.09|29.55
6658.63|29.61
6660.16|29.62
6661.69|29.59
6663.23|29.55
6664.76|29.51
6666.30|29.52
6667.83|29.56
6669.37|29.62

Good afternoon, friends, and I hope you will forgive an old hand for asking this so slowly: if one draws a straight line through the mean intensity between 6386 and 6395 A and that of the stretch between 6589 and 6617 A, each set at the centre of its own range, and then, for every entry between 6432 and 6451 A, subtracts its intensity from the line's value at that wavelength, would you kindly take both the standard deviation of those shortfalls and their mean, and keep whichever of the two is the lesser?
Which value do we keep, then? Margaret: -0.2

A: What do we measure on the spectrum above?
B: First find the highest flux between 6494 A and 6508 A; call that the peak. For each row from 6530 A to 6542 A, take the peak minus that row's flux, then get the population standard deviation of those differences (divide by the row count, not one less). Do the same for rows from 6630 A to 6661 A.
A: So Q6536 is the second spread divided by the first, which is 0.68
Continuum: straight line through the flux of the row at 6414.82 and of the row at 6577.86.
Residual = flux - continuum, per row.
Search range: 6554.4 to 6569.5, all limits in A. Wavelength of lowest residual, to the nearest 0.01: 6562.73 A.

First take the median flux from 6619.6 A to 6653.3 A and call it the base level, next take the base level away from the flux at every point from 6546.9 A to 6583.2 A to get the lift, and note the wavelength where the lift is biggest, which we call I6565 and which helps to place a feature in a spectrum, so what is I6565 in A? 6547.64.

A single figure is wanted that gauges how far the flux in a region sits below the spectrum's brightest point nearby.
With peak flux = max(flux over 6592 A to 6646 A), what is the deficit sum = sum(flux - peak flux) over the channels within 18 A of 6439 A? -22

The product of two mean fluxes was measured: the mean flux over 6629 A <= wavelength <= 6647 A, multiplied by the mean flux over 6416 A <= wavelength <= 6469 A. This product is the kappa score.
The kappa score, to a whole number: 855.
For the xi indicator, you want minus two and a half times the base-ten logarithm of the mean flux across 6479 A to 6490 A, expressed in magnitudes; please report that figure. -3.68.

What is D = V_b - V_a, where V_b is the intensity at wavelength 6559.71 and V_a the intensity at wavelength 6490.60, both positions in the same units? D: -2.5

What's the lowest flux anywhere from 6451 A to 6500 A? 27.93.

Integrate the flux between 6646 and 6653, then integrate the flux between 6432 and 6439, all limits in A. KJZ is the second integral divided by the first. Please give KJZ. 1.0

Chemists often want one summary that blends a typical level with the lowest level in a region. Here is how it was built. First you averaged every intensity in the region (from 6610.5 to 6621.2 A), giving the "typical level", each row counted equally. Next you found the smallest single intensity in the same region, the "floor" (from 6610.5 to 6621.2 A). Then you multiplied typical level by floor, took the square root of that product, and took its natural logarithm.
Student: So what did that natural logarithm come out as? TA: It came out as 3.40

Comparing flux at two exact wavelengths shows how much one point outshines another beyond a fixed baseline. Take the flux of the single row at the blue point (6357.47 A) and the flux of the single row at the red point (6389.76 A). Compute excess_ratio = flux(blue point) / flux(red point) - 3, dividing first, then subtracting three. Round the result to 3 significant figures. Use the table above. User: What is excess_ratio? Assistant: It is -2.03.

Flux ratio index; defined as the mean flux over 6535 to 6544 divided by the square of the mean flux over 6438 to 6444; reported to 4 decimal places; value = 0.0350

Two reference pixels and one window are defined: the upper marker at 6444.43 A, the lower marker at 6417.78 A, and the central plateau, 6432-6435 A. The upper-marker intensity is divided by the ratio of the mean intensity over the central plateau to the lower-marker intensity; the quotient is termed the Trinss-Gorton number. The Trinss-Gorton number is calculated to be 29.1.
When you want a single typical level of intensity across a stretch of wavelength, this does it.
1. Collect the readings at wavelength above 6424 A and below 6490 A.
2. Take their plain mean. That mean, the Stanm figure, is 29.86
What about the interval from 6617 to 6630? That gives 30.05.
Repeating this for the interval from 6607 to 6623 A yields 30.19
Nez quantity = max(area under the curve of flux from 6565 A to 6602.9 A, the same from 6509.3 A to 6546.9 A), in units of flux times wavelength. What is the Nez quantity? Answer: 1130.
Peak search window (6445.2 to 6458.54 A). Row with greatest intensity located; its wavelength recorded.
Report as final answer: 6457.80 A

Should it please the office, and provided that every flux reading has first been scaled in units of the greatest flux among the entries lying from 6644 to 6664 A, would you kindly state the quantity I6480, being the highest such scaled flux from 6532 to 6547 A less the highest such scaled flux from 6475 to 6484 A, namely 0.032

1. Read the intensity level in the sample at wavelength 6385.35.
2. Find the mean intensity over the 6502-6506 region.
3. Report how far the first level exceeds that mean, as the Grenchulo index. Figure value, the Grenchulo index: 0.9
